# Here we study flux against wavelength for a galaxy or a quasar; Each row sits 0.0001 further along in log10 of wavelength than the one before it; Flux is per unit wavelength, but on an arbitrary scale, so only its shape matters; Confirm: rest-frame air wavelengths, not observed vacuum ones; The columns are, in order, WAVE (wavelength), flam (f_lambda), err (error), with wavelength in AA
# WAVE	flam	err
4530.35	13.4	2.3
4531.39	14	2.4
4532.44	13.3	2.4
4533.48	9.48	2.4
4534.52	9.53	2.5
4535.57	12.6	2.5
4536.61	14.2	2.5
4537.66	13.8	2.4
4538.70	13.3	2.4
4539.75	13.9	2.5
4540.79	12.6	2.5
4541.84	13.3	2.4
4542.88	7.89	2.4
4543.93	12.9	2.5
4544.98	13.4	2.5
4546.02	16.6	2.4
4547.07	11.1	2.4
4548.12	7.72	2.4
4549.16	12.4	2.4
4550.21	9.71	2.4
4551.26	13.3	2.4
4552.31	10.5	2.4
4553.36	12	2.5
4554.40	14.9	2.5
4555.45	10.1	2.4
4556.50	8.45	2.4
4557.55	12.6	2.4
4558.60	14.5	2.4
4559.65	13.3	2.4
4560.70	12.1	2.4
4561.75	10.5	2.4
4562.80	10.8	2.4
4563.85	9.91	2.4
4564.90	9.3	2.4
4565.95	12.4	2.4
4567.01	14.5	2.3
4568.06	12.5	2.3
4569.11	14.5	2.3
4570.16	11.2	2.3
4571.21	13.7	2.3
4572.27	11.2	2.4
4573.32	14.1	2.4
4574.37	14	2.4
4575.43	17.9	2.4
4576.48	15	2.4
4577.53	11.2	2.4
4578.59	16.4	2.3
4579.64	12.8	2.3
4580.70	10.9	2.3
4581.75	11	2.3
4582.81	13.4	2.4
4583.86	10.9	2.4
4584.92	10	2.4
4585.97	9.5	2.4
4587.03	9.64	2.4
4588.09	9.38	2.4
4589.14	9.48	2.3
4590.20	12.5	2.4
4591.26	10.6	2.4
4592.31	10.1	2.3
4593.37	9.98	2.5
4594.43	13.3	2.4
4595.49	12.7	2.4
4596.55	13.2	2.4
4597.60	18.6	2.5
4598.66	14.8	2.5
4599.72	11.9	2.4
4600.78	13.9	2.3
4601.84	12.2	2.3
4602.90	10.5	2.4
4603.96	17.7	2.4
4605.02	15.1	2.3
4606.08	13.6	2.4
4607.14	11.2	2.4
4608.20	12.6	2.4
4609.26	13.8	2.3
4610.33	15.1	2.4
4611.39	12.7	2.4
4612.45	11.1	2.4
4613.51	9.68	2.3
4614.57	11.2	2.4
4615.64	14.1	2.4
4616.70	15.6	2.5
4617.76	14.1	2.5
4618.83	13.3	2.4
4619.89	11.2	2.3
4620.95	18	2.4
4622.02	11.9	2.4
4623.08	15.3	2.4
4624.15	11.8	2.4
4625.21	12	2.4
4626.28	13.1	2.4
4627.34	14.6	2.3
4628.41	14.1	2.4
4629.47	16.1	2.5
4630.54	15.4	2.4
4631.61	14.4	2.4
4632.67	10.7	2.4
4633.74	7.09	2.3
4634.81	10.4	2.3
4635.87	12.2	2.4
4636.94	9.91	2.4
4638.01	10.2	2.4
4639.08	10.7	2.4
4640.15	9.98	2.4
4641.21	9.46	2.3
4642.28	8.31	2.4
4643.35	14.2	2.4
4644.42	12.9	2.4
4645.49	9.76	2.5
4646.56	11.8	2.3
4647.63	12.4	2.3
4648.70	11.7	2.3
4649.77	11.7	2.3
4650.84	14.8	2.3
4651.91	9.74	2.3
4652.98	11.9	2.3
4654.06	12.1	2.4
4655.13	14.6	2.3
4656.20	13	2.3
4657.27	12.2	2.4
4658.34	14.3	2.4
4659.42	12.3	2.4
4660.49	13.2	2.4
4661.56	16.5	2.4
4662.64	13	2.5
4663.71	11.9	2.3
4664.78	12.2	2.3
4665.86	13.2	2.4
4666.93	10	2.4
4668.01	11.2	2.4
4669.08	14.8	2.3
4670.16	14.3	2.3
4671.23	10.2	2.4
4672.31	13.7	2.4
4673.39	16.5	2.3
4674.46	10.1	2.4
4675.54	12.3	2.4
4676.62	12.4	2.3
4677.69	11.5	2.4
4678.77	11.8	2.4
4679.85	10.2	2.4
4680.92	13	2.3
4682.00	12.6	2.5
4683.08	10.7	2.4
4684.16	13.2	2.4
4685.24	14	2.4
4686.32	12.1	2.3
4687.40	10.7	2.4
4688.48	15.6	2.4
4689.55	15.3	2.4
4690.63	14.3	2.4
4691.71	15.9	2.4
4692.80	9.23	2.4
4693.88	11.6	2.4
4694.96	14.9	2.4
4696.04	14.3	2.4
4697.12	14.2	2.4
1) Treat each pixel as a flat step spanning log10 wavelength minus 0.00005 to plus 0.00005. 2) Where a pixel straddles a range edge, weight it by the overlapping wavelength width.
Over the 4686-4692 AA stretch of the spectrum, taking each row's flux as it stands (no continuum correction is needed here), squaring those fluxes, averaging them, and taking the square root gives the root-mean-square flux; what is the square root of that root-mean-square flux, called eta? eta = 3.76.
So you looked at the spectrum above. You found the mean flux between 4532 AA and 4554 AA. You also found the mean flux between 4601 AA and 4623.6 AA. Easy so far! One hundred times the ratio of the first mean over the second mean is 91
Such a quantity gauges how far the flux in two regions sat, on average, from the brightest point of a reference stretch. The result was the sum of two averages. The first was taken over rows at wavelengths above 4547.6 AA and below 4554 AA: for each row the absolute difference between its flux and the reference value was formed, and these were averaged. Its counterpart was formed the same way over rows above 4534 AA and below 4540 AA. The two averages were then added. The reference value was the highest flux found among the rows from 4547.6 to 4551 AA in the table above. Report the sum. 3.2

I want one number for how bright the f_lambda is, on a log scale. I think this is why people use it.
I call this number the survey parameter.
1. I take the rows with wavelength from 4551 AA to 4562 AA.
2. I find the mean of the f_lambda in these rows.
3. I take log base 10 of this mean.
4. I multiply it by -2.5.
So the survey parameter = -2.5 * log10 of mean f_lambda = -2.70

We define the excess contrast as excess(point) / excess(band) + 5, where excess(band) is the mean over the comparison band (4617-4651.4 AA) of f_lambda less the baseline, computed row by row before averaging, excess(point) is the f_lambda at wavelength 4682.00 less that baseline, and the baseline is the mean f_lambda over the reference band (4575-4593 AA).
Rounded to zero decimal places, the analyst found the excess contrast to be 7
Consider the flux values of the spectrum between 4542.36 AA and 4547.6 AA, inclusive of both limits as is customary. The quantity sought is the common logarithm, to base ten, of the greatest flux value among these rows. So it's 1.22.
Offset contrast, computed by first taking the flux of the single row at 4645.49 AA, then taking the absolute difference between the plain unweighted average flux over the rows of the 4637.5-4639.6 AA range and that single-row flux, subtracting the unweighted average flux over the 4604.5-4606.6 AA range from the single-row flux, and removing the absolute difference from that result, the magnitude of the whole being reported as 5.3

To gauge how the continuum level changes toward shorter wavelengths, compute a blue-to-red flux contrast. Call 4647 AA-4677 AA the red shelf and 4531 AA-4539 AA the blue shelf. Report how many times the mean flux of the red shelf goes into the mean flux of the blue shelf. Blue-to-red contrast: 0.98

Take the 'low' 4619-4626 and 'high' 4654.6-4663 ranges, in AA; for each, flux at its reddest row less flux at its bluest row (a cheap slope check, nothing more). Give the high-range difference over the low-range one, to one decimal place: -2.0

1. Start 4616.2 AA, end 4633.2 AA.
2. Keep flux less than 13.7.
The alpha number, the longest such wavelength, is 4632.67 AA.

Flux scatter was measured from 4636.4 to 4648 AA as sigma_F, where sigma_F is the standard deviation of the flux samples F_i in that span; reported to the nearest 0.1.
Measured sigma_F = 1.7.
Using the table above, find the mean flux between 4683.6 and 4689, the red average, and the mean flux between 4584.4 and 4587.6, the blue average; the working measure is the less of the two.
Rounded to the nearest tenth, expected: 9.7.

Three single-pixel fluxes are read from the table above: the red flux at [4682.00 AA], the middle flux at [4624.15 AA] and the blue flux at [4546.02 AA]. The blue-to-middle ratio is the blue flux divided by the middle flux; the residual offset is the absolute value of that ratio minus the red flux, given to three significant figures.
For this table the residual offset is 11.2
